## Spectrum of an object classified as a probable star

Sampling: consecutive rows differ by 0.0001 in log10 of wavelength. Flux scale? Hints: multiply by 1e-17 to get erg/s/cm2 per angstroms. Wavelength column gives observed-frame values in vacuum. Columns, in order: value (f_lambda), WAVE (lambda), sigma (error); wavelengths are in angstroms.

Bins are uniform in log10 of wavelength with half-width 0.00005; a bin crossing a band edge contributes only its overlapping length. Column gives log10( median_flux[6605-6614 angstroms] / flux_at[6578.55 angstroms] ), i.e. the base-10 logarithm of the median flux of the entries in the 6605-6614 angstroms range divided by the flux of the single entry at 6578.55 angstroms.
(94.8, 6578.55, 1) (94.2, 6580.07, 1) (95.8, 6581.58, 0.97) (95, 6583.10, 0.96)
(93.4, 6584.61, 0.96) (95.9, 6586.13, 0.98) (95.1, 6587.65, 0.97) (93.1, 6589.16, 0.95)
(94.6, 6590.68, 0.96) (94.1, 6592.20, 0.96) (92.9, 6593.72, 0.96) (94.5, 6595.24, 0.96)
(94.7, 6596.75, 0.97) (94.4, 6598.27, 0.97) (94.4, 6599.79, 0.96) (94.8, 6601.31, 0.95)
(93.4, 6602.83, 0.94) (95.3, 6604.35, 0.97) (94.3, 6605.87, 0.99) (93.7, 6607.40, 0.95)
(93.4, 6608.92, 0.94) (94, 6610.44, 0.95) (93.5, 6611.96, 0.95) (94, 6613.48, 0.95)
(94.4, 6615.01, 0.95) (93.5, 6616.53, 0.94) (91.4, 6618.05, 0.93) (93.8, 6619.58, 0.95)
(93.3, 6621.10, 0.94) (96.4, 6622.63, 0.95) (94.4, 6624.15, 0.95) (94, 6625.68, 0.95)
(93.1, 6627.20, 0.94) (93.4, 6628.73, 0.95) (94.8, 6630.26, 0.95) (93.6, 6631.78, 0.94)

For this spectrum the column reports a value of -0.0044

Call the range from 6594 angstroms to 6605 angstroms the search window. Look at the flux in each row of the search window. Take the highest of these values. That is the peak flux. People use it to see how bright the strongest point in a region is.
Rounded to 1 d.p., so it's 95.3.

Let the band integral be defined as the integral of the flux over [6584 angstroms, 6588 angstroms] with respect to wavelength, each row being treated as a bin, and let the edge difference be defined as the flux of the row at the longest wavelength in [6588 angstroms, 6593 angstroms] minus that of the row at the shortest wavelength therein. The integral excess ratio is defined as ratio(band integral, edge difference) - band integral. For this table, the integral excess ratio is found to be 0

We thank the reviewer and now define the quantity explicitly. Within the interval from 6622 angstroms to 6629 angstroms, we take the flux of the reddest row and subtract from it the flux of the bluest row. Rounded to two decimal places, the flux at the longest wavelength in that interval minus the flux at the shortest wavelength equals -3.00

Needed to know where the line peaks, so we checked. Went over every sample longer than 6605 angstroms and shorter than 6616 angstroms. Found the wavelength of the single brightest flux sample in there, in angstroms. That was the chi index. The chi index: 6615.01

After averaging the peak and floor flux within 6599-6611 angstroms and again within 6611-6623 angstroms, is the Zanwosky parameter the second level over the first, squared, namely 0.990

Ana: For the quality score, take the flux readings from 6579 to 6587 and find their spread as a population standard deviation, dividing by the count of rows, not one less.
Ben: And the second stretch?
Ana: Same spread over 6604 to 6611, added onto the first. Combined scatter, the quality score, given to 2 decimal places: 1.61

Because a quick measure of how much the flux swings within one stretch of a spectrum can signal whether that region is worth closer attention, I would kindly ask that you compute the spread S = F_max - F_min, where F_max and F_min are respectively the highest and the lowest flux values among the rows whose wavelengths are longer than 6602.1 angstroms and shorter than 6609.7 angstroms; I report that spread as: 1.9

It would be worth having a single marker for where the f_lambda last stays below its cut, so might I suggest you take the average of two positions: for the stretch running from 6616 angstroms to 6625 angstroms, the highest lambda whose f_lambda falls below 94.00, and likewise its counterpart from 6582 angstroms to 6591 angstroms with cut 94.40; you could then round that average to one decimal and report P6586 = 6605.1 angstroms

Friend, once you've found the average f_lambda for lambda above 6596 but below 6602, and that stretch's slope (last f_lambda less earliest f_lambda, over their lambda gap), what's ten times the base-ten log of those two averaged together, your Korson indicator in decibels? 16.75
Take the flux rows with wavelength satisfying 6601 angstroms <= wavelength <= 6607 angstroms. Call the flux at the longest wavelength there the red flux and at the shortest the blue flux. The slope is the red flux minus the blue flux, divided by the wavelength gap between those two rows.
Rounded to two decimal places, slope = -0.11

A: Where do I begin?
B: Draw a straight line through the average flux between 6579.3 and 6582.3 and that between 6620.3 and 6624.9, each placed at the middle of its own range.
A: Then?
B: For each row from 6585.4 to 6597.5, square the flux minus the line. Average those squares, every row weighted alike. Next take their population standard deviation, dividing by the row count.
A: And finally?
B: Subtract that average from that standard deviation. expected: 0.3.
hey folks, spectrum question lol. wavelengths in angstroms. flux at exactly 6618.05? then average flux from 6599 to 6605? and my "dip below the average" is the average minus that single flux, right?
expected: 3.1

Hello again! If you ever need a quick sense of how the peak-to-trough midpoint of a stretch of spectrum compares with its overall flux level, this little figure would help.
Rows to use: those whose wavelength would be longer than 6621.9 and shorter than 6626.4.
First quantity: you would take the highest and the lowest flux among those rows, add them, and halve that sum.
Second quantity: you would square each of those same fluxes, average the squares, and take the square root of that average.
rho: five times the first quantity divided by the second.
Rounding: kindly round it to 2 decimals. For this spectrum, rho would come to 5.01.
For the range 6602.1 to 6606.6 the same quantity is 5.00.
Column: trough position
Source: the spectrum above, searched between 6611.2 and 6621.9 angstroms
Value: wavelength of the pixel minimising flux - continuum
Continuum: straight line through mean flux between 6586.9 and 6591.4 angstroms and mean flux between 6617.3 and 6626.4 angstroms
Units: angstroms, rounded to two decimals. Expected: 6618.05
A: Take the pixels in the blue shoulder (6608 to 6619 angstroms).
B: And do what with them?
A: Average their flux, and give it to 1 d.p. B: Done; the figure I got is 93.5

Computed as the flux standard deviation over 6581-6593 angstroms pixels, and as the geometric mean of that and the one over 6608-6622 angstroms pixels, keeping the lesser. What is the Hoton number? 0.9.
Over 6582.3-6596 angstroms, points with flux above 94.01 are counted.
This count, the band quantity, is 6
